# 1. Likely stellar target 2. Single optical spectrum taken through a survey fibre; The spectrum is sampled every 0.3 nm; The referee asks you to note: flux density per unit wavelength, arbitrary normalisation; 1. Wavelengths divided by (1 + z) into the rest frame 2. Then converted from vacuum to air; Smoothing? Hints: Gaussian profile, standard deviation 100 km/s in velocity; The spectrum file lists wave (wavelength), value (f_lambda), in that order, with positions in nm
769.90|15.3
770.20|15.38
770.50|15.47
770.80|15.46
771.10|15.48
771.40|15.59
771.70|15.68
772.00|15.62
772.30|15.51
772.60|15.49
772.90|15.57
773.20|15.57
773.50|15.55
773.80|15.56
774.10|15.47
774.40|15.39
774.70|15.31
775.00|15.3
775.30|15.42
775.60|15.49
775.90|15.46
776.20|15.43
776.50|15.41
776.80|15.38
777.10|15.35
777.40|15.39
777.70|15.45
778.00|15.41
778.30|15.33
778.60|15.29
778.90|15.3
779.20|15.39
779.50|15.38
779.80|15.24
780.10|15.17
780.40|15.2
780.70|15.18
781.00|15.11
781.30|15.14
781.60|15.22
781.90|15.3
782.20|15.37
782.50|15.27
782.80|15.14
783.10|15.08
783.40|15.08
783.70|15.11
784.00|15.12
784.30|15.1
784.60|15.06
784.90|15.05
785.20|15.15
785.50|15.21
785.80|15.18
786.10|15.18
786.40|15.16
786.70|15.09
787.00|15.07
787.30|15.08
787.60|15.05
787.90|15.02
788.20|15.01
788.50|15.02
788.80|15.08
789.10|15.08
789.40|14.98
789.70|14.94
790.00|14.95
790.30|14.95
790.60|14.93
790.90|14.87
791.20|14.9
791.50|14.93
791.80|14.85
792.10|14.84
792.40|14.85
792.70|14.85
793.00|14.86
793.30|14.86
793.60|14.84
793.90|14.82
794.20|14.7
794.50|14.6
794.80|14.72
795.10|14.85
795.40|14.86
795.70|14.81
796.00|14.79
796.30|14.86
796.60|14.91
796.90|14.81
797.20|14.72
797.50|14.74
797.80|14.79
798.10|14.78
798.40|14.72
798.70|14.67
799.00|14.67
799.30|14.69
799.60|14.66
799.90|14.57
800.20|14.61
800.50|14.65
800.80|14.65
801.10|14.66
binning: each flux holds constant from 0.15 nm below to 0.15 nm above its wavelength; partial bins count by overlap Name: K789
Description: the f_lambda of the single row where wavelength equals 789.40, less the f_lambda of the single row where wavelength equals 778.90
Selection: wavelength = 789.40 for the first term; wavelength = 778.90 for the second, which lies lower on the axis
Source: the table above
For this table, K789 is -0.32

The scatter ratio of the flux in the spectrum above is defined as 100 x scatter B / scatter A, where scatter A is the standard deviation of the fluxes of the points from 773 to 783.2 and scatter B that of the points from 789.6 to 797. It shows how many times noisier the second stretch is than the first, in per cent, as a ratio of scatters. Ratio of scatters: 62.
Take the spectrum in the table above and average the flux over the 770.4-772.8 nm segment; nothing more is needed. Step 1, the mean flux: 15.5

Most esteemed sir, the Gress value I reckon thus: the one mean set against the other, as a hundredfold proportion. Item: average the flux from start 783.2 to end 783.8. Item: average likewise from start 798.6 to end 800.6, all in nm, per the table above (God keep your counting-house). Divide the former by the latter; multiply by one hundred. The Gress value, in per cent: 103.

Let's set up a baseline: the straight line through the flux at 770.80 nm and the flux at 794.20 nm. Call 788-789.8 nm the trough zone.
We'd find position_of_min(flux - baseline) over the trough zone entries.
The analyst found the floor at 789.70 nm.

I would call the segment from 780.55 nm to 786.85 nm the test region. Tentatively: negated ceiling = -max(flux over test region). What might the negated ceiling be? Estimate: -15.4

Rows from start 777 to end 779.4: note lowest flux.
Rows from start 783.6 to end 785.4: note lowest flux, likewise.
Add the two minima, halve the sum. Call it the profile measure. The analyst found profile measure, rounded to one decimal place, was 15.2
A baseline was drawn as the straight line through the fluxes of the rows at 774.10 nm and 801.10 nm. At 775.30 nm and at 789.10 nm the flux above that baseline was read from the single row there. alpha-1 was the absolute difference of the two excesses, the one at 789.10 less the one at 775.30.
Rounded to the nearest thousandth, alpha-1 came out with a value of 0.074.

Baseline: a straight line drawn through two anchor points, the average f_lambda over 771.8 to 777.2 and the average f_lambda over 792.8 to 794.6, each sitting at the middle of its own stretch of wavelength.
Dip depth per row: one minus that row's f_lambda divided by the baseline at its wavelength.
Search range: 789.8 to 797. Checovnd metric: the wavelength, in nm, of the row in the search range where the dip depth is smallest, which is 796.60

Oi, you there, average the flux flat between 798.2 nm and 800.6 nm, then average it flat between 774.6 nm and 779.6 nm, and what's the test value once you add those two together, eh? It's 30.04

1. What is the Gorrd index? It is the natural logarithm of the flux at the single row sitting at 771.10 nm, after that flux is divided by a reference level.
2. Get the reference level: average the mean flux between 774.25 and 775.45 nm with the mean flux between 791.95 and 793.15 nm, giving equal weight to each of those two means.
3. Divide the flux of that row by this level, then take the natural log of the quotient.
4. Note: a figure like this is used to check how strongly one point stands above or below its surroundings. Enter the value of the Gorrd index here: 0.025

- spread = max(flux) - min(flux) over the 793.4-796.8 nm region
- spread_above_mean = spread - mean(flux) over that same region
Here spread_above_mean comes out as -14.5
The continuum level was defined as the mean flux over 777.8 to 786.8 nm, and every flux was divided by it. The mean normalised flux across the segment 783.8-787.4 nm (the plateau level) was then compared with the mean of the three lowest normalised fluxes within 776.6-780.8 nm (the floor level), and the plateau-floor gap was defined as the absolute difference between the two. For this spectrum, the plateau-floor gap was 0.004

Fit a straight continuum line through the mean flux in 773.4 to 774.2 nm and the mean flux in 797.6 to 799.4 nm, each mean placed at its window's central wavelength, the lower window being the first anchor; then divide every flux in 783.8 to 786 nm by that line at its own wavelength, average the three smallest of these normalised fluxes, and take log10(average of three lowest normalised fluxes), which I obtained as -0.0030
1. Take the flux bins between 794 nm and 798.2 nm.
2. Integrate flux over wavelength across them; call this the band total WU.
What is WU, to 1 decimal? 62.1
